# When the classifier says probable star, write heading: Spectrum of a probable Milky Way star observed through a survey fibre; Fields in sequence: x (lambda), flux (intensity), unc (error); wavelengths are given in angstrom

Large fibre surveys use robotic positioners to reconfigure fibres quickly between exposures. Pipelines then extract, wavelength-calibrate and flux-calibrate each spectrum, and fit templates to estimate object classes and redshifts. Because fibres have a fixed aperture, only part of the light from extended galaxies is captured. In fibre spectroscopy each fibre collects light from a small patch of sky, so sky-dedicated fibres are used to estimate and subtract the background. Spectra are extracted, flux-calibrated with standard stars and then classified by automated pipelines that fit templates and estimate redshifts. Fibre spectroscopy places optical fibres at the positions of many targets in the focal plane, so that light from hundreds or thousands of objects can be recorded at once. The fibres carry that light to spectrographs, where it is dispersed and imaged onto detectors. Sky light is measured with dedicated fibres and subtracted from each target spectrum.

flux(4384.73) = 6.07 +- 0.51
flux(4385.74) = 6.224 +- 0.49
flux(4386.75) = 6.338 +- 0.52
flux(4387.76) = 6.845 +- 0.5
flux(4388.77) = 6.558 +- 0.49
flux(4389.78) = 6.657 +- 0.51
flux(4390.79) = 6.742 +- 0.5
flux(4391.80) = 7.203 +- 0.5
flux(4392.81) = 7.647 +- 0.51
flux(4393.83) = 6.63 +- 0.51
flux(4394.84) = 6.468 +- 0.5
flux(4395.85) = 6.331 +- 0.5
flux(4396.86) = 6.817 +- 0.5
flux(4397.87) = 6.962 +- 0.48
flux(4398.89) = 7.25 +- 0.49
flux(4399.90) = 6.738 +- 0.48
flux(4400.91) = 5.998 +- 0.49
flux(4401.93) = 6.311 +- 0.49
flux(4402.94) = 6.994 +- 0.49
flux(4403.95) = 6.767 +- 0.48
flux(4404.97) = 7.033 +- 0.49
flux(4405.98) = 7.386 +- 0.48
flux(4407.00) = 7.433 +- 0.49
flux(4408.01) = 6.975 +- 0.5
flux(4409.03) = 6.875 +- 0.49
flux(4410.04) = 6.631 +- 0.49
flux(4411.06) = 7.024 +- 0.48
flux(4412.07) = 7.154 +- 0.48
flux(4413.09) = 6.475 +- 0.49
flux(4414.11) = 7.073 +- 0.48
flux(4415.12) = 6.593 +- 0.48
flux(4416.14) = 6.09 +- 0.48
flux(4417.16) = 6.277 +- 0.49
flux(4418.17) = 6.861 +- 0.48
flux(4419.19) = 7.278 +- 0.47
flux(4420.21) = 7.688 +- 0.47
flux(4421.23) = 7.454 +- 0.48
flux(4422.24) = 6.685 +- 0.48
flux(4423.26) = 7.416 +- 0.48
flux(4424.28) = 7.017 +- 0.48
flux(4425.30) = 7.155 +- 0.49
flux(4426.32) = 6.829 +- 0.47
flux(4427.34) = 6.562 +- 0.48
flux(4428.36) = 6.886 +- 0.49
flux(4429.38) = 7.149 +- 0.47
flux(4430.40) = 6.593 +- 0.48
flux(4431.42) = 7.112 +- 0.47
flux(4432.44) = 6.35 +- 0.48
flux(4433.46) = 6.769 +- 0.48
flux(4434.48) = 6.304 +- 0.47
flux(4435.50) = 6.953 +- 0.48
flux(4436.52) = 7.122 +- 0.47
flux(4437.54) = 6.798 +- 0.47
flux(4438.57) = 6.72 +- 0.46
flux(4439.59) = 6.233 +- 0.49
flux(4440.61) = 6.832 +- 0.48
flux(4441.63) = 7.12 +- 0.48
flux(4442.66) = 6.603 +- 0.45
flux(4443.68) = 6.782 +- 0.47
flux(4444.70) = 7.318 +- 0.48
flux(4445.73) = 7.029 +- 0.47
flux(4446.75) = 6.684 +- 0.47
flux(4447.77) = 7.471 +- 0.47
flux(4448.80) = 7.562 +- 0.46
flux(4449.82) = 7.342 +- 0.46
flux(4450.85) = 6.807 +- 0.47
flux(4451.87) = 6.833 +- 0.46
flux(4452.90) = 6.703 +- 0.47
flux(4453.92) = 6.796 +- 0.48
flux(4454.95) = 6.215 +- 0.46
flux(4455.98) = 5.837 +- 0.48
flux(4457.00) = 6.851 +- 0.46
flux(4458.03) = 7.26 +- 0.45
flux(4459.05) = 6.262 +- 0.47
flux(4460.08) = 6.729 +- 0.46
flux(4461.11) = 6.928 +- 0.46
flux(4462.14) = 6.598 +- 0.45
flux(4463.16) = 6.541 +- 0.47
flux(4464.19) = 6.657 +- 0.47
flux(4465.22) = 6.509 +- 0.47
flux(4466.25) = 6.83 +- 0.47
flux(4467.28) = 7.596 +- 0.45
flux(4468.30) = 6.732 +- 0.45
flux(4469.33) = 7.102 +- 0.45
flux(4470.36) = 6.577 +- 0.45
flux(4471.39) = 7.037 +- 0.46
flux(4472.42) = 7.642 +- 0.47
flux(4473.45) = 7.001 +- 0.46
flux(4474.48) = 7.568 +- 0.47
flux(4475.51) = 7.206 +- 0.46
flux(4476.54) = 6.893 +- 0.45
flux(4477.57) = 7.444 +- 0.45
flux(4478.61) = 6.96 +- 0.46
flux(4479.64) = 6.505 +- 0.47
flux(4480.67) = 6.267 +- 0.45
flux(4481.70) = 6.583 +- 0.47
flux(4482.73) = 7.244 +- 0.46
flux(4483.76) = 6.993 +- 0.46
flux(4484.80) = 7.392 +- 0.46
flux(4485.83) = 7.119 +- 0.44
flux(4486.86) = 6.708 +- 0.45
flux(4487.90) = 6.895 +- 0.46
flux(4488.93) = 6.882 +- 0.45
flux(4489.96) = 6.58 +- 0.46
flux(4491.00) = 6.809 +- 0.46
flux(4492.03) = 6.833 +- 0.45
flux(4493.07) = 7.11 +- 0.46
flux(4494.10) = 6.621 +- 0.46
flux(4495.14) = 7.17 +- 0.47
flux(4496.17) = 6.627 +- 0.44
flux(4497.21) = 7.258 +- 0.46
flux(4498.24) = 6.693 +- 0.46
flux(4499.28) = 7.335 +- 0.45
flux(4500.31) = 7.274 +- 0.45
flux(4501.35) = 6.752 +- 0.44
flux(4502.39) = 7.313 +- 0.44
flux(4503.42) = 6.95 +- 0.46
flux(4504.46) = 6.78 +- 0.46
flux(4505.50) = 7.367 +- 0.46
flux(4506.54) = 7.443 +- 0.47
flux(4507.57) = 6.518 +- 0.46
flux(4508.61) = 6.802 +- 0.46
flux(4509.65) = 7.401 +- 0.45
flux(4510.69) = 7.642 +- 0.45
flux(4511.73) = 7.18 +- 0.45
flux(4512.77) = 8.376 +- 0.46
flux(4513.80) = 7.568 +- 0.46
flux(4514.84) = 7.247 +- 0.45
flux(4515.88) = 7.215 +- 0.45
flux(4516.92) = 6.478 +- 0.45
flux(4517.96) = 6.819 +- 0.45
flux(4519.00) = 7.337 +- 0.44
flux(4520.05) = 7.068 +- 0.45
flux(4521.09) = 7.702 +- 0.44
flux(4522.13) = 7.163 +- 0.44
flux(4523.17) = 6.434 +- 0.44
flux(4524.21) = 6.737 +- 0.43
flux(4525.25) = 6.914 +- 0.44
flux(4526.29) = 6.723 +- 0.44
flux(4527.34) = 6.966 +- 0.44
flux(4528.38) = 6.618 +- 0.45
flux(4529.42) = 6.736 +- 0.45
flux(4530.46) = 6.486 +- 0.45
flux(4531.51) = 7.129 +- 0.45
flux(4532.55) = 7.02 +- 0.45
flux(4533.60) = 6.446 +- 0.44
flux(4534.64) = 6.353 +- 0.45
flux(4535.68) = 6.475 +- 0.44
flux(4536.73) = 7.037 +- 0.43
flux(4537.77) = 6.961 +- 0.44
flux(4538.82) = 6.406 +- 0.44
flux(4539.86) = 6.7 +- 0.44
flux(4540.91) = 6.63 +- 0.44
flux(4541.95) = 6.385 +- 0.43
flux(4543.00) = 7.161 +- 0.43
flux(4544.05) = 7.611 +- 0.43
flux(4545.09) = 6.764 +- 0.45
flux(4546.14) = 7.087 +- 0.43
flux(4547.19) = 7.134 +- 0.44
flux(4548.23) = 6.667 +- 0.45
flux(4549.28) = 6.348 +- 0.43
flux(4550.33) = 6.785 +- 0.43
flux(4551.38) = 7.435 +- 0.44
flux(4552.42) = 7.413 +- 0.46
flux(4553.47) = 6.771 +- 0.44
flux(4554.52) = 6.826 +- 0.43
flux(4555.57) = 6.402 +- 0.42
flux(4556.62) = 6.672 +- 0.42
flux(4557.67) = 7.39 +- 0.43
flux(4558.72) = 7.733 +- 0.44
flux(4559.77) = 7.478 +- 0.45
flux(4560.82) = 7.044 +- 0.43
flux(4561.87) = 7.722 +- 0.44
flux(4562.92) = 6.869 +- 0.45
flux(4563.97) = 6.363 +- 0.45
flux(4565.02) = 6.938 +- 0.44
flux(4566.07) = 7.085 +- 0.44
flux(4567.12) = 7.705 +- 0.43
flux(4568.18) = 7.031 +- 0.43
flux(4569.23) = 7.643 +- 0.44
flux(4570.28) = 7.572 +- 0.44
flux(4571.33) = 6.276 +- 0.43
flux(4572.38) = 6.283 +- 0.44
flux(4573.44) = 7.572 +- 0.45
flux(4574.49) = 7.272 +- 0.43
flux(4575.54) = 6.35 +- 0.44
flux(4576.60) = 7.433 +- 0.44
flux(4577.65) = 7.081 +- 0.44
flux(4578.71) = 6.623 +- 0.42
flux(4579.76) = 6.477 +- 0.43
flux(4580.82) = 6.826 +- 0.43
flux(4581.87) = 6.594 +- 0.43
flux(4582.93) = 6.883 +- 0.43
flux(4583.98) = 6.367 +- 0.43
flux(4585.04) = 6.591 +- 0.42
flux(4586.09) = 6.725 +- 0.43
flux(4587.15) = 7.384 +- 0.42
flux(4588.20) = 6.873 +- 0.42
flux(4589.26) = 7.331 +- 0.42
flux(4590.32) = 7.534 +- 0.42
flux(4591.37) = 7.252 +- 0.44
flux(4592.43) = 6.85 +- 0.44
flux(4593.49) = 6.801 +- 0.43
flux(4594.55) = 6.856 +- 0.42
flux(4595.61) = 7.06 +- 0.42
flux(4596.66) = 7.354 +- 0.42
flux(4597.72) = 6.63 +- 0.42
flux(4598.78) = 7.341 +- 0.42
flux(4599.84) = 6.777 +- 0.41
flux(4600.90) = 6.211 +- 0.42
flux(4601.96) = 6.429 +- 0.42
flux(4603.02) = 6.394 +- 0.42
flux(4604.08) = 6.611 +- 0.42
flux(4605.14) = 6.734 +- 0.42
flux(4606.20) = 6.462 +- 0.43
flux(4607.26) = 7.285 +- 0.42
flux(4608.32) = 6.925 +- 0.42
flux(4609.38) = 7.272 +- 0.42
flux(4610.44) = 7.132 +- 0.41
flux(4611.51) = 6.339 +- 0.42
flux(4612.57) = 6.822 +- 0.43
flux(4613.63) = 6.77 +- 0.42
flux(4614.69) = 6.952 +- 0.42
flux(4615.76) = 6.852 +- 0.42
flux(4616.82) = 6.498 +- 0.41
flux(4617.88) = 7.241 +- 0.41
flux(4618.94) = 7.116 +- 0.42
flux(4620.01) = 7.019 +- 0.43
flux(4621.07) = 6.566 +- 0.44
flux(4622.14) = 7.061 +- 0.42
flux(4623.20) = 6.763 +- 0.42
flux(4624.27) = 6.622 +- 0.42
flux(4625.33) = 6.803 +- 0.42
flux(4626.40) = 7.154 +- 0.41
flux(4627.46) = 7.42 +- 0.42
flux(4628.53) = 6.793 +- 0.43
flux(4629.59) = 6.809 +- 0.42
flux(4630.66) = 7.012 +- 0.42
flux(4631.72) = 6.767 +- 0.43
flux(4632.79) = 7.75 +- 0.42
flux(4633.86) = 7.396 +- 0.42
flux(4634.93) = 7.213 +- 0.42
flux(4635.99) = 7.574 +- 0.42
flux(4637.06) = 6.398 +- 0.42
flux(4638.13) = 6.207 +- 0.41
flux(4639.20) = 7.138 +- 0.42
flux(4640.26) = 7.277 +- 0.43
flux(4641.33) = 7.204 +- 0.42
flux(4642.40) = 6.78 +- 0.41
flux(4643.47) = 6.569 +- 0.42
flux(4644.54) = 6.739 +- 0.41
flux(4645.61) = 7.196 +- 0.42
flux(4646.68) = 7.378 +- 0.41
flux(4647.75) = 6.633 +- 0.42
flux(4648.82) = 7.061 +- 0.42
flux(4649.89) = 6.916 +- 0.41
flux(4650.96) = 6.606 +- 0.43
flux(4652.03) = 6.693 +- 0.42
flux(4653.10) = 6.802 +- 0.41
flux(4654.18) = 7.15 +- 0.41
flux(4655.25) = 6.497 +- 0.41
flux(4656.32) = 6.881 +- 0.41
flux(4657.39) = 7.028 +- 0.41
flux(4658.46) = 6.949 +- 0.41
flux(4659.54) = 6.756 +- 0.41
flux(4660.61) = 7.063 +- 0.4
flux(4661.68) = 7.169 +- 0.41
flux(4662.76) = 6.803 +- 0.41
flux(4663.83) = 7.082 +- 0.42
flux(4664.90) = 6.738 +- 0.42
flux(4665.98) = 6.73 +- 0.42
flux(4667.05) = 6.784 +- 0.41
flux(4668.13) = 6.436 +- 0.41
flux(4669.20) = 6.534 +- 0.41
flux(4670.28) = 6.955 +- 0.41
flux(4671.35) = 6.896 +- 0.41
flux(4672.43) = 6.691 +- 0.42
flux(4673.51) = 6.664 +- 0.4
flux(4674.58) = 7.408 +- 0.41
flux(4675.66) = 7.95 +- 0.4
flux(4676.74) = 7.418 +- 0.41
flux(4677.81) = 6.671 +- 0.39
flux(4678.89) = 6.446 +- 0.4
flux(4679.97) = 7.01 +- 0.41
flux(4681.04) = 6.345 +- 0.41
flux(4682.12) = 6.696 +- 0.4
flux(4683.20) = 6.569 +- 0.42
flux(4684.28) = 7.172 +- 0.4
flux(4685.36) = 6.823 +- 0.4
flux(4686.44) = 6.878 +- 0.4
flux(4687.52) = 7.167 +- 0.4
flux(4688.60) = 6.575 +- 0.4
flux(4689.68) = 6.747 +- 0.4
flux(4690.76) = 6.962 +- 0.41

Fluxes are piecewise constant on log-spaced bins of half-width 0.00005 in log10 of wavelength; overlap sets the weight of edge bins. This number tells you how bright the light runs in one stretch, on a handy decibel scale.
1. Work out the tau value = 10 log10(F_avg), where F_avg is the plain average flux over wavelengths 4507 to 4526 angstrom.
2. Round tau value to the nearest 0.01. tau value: 8.54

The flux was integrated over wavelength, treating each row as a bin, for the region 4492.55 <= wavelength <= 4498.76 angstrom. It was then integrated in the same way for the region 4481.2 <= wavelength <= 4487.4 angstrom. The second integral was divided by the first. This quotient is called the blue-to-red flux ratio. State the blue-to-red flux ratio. 1.01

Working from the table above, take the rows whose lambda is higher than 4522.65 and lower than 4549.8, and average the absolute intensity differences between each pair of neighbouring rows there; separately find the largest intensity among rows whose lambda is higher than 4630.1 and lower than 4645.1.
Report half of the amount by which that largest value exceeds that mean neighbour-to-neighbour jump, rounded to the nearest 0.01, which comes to 3.71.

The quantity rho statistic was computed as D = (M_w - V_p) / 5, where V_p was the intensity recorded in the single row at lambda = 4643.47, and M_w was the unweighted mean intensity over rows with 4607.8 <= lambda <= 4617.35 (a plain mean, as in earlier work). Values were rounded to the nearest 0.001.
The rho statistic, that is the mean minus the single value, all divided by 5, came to 0.054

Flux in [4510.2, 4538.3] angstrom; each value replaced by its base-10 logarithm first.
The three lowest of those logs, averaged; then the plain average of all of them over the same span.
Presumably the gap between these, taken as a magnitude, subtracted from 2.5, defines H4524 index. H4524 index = 2.46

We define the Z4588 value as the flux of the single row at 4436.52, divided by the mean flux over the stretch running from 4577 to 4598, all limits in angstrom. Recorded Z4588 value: 1.03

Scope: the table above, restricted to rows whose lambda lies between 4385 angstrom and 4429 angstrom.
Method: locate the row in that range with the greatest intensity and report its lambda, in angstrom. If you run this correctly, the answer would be 4420.21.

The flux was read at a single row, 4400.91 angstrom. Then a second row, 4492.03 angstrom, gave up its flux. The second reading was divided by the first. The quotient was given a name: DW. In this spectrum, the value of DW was 1.14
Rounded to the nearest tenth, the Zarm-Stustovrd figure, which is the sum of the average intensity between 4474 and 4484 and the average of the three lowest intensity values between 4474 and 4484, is 13.4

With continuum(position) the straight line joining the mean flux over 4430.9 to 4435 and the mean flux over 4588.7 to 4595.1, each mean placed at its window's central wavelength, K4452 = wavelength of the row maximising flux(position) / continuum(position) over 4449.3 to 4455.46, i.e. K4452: 4449.82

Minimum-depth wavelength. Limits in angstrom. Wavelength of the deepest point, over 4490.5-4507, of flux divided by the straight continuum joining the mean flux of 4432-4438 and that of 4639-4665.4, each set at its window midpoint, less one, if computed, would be 4494.10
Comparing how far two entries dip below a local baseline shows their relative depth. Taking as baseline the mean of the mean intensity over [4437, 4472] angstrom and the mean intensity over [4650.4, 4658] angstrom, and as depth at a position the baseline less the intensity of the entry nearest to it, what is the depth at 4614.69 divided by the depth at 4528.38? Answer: -0.7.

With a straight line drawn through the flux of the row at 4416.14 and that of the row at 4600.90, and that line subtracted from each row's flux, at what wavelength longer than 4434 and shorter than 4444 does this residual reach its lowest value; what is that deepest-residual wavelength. 4439.59 angstrom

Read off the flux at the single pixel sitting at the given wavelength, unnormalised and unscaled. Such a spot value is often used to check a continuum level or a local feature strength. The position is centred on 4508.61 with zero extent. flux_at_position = 6.802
